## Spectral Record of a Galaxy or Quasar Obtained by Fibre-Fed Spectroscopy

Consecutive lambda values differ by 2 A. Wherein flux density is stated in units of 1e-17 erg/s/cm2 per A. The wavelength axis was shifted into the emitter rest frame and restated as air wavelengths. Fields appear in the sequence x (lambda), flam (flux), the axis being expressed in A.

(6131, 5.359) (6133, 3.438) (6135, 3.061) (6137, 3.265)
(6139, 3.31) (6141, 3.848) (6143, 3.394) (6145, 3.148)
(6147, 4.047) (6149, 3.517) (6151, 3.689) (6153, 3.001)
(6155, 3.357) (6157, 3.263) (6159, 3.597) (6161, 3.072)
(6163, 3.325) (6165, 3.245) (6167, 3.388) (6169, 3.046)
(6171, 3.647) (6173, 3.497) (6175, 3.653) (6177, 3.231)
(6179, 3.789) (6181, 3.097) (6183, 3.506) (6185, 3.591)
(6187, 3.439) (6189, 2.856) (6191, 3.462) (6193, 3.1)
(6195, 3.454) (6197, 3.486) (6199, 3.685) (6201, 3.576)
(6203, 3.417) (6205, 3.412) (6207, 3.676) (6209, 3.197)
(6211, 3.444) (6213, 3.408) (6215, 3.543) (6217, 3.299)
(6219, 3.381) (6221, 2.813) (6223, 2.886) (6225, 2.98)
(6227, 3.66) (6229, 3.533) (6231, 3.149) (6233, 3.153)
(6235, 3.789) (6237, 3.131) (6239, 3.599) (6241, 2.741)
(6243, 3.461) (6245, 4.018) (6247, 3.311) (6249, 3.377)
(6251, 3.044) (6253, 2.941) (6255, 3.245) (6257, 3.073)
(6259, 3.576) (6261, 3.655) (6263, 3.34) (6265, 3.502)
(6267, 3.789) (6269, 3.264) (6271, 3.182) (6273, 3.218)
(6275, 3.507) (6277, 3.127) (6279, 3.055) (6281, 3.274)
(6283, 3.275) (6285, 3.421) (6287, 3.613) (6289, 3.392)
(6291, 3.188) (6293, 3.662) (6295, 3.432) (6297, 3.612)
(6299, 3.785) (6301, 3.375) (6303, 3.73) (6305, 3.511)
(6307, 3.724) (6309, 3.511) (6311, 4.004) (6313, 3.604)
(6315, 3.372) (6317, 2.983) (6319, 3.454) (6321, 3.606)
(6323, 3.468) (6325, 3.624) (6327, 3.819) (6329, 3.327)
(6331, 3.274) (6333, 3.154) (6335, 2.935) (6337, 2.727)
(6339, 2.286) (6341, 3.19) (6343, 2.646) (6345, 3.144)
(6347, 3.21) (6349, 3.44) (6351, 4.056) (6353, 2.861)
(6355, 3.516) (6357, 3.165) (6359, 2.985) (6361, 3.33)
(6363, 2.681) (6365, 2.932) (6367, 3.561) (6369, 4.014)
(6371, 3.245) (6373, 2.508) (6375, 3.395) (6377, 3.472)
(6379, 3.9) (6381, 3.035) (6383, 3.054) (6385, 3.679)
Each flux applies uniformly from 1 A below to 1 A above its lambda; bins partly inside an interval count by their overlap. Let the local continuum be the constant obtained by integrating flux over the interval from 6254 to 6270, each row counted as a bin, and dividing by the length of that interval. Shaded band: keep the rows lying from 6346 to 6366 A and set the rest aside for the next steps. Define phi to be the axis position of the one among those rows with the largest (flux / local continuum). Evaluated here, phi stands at 6351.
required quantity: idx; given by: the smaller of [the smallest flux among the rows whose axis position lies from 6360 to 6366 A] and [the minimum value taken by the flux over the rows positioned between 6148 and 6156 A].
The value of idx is 2.7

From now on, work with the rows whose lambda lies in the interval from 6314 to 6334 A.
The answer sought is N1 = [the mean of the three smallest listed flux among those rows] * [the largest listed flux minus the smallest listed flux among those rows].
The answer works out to 2.6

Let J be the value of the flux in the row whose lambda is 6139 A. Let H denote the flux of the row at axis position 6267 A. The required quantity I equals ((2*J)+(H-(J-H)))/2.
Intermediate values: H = 3.789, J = 3.31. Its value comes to 5.44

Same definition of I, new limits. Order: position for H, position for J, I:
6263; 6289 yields 5.04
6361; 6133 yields 5.05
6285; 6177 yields 5.04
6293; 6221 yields 5.07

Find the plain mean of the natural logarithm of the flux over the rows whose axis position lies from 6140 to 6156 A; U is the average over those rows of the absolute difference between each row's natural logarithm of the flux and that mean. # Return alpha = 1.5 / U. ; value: 19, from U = 0.079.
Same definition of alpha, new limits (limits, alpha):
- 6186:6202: 24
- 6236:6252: 18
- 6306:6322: 26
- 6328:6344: 15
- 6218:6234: 20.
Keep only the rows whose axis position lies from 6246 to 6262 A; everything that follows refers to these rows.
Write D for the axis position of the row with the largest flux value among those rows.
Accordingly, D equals 6261 A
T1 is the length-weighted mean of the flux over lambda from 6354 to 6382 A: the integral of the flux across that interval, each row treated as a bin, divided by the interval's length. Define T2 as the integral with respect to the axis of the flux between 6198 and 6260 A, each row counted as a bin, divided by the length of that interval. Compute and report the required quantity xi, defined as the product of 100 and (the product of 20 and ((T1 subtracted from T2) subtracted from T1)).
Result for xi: 6390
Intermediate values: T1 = 3.27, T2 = 3.34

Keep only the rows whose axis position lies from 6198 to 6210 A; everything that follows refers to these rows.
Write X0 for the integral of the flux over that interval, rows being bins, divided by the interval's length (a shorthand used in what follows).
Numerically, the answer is 3.49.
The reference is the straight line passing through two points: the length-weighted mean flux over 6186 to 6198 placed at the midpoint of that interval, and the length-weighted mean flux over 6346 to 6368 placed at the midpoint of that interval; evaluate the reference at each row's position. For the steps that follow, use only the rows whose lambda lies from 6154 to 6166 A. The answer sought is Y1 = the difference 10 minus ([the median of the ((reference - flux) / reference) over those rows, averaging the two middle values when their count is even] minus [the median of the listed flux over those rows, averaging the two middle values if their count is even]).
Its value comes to 13.29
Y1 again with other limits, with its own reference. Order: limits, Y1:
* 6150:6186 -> 13.39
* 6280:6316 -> 13.59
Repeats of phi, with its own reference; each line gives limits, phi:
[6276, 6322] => 6311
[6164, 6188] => 6179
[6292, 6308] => 6299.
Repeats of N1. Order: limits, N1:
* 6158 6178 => 1.9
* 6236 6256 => 3.7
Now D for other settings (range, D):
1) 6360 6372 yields 6369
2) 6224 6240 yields 6235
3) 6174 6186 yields 6179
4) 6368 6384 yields 6369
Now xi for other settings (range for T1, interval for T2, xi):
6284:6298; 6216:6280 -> 7285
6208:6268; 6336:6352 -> 7164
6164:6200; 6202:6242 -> 6973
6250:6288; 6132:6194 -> 6518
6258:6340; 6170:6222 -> 6776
